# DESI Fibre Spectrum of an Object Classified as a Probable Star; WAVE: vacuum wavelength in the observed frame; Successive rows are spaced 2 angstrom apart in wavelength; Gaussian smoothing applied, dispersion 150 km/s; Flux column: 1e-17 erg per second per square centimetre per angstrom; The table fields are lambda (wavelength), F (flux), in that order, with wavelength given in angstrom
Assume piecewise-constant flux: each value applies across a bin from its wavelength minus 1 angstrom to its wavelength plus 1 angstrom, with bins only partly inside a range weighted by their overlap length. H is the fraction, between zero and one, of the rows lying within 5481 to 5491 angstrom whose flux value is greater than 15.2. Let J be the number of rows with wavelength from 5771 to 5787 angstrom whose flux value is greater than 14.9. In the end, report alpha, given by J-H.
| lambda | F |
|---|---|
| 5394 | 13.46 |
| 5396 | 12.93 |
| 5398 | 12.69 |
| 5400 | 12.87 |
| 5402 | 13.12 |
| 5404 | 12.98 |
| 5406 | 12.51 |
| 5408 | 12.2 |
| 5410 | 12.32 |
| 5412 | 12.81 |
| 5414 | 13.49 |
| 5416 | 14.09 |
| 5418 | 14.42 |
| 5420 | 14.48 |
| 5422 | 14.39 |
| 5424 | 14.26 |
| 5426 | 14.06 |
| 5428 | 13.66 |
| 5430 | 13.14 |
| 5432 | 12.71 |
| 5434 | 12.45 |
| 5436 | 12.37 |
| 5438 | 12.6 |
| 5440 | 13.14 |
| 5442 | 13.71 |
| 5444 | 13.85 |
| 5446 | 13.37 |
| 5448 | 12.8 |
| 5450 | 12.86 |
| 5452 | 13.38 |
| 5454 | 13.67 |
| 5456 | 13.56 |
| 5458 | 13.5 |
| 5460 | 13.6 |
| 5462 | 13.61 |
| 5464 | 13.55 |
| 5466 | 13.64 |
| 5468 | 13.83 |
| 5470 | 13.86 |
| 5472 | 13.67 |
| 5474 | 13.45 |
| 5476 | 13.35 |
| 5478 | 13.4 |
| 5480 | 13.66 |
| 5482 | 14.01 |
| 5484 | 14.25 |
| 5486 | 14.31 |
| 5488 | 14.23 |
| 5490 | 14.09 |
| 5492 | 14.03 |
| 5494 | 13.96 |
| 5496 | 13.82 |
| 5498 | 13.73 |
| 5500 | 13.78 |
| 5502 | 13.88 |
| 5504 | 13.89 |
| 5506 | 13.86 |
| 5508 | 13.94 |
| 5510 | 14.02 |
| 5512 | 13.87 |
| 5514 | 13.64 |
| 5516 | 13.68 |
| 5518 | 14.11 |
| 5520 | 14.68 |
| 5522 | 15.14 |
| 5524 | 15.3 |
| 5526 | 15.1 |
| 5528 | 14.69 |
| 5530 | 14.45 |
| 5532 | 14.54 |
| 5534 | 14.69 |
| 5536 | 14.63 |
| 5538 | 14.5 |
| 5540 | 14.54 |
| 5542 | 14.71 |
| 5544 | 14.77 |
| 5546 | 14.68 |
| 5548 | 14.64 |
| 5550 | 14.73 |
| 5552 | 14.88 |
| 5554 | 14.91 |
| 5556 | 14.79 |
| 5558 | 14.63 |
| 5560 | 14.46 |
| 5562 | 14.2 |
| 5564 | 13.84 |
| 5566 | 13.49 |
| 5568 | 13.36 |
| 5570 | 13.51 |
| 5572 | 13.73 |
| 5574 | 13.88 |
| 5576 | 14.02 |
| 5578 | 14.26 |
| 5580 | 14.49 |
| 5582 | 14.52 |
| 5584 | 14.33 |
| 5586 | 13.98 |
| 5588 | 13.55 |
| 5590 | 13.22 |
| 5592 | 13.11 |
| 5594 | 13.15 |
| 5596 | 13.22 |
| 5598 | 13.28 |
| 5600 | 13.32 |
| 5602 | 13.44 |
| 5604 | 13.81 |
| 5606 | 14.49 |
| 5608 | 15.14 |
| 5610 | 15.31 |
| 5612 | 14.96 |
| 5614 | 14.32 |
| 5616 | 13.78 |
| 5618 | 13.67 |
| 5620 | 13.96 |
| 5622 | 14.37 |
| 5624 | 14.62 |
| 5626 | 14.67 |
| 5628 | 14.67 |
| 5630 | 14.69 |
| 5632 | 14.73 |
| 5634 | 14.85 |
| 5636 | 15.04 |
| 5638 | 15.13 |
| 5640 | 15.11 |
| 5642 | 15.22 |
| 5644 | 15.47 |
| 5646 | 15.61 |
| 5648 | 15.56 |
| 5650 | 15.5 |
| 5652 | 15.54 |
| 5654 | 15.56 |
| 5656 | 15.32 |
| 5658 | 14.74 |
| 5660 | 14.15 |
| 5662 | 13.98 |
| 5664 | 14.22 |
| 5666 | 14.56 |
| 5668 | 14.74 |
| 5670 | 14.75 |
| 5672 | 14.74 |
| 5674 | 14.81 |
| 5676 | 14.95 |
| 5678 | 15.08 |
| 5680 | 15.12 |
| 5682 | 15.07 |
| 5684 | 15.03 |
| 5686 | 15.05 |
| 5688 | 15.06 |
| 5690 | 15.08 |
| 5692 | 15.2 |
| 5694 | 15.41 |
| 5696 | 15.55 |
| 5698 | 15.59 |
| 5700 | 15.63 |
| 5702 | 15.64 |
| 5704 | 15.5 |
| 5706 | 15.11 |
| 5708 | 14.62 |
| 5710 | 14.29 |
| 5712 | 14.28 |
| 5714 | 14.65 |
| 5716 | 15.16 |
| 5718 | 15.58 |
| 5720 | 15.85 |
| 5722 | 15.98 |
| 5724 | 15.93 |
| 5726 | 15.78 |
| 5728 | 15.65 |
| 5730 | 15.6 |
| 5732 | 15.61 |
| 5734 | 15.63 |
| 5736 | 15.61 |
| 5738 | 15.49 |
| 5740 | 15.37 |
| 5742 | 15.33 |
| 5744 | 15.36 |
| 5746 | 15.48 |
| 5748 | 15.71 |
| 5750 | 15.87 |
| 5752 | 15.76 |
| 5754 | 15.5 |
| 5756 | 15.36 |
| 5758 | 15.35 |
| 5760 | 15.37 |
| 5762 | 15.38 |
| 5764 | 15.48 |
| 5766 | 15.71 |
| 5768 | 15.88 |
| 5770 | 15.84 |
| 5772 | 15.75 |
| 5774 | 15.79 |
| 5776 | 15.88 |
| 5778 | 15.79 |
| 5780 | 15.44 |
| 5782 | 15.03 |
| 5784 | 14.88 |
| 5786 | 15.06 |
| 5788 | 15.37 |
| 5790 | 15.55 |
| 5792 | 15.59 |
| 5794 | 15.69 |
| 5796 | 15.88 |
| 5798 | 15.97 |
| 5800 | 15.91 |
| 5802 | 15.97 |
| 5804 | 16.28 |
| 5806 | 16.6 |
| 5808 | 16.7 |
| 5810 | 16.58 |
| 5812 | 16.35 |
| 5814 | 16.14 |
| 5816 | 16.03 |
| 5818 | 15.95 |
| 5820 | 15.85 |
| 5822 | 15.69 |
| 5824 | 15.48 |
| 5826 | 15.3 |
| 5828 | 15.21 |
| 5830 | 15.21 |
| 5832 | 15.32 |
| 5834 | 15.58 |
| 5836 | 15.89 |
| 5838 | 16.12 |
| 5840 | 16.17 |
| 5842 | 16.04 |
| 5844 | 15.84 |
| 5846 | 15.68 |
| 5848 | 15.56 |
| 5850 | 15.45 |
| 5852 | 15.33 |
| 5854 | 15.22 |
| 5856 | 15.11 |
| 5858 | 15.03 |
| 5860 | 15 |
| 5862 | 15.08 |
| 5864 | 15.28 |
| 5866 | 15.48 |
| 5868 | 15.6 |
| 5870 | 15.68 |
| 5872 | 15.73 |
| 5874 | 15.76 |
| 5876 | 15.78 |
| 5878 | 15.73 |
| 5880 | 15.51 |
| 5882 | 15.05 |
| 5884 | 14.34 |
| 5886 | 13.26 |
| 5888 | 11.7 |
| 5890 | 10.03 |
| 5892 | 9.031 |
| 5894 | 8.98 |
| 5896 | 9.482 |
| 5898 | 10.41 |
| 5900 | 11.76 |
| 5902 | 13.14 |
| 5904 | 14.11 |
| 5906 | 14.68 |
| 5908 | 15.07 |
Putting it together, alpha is 7.0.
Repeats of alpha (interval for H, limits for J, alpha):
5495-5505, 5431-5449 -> 0.0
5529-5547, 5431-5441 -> 0.0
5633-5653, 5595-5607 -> -0.6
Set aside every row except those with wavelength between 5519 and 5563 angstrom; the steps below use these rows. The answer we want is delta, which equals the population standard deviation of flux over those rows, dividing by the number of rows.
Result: 0.24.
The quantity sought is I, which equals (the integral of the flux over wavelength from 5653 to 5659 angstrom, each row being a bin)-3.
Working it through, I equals 88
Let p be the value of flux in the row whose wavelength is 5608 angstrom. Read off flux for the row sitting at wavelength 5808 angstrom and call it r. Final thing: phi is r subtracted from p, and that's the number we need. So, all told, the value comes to -1.6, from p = 15.14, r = 16.7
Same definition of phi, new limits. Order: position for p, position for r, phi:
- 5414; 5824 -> -2.0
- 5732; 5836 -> -0.3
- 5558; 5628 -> 0.0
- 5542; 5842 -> -1.3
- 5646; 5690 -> 0.5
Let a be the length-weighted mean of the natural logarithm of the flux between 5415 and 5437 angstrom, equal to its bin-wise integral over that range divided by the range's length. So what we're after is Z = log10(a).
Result 0.417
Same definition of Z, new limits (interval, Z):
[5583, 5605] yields 0.415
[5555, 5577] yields 0.421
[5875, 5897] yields 0.400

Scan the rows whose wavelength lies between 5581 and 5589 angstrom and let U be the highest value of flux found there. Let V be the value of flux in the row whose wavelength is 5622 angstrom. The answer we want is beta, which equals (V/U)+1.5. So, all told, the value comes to 2.49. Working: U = 14.52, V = 14.37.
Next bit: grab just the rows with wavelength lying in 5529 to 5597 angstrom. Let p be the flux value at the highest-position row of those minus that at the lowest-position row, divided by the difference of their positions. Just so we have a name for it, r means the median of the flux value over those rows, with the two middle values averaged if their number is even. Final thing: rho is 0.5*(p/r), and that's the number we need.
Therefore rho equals -0.0006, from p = -0.019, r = 14.5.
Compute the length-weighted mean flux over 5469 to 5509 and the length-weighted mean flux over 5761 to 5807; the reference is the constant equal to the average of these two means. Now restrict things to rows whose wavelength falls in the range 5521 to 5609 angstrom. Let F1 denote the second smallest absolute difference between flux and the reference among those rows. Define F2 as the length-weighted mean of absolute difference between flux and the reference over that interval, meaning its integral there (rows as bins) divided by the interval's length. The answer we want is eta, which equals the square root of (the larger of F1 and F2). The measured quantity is 0.79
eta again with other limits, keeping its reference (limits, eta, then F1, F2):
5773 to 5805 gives 0.93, 0.26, 0.86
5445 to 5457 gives 1.22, 1.21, 1.50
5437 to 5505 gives 1.06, 0.52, 1.12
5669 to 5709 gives 0.63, 0.03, 0.40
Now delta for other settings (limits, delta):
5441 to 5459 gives 0.34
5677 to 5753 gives 0.41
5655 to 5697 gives 0.39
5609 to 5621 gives 0.61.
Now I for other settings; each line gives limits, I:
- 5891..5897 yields 52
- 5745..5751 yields 91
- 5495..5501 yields 80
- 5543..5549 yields 85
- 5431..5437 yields 72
